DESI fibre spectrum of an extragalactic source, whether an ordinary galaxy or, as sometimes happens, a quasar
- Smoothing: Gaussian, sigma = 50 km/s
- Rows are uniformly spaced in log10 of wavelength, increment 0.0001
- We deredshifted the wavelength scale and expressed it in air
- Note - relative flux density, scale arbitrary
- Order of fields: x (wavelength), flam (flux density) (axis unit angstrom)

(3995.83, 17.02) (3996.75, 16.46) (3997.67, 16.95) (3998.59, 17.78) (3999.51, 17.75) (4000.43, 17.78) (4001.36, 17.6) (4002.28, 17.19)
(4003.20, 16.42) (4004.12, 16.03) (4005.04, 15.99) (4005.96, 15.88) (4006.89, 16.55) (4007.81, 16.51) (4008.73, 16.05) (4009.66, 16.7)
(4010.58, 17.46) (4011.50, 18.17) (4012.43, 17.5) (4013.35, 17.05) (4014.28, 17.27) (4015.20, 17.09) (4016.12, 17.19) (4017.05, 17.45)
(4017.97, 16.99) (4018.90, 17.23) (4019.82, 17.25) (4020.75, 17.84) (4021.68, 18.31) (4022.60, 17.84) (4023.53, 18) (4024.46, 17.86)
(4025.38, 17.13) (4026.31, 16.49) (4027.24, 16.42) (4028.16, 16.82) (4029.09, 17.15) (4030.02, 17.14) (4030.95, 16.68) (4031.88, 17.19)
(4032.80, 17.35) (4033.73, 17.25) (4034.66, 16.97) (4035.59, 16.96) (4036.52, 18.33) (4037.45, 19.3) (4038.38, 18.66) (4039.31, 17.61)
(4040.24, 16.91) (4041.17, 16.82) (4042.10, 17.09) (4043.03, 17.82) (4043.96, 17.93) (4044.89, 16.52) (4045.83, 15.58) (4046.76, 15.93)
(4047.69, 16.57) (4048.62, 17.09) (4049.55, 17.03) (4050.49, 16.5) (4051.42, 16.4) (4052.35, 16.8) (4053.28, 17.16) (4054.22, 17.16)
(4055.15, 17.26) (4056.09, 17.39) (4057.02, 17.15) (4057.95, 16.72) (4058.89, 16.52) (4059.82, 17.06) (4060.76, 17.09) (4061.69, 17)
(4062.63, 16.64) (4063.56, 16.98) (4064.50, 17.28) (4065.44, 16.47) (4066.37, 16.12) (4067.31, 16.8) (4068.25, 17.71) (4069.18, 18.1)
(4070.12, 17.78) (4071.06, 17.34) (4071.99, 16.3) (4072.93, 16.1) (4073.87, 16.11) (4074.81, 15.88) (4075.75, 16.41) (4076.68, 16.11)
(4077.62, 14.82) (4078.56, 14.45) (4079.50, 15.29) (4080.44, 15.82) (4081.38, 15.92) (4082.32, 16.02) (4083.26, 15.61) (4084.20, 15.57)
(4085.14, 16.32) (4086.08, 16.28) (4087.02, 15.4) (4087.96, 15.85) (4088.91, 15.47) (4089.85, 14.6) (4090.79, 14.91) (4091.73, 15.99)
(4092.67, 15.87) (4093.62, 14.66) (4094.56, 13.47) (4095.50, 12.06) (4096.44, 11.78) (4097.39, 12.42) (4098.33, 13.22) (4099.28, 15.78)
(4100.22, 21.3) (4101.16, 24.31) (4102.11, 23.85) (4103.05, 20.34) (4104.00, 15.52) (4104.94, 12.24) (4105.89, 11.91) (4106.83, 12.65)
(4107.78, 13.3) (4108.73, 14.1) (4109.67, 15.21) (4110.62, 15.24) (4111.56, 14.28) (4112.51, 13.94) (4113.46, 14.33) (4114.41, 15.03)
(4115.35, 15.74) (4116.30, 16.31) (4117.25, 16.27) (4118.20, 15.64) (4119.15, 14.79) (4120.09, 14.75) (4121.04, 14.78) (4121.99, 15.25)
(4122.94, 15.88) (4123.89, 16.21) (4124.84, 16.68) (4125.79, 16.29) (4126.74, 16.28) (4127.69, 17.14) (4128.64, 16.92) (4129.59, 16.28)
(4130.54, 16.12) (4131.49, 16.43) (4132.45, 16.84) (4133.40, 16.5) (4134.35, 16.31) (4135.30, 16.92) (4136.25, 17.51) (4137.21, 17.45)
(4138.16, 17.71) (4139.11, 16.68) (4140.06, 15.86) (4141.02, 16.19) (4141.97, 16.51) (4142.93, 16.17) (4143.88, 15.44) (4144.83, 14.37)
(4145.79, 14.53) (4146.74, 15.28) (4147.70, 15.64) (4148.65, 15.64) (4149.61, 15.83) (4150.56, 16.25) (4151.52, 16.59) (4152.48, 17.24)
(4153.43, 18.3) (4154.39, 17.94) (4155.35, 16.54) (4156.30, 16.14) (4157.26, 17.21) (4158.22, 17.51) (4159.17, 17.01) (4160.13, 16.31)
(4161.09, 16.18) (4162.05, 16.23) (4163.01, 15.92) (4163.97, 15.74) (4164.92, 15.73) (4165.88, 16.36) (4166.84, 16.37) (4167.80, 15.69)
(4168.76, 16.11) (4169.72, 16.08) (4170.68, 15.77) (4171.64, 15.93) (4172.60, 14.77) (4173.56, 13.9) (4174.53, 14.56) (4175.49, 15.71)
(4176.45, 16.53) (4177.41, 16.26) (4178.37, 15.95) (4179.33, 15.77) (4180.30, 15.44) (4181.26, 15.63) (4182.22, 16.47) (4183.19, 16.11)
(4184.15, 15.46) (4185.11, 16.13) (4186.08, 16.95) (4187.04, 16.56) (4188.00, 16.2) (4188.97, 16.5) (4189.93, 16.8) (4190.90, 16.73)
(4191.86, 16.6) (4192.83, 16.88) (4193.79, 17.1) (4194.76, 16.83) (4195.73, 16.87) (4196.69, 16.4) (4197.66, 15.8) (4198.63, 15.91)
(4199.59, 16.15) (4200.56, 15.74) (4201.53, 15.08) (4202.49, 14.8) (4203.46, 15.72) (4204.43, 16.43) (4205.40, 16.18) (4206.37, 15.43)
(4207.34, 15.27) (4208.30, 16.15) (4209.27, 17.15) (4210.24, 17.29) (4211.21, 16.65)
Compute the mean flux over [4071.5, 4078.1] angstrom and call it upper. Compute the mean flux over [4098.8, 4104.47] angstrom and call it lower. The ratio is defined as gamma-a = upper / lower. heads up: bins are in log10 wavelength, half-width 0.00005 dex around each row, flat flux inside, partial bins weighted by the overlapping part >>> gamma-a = 0.79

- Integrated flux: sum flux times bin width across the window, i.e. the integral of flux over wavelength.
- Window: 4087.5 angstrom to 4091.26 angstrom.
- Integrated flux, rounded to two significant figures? 57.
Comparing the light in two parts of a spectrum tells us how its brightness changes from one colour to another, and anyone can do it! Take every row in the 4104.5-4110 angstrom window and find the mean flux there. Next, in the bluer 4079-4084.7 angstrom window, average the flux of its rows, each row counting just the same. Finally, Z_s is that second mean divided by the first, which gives 1.19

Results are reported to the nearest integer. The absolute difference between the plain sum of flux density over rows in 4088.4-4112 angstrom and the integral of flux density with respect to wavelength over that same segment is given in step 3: 21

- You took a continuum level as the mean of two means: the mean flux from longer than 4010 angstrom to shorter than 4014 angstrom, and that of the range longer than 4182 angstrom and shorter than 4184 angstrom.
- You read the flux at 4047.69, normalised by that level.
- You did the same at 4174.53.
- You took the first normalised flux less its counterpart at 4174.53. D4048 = 0.12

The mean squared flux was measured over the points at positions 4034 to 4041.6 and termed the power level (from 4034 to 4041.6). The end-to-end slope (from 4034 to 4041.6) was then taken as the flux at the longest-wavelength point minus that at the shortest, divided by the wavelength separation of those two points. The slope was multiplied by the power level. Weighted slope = -7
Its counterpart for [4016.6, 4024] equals 26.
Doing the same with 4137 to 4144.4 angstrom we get -82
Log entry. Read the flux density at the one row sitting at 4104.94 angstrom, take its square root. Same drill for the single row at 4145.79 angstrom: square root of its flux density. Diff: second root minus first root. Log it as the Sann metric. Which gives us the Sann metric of 0.31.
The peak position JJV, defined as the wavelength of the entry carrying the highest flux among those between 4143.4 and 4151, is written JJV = 4150.56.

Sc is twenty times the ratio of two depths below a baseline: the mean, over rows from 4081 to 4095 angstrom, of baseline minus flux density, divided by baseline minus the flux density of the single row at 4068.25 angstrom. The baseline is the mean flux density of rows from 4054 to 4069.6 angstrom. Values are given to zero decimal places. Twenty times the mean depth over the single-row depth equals -46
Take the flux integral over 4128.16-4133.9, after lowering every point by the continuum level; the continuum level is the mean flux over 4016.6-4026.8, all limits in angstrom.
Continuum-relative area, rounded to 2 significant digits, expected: -5.6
